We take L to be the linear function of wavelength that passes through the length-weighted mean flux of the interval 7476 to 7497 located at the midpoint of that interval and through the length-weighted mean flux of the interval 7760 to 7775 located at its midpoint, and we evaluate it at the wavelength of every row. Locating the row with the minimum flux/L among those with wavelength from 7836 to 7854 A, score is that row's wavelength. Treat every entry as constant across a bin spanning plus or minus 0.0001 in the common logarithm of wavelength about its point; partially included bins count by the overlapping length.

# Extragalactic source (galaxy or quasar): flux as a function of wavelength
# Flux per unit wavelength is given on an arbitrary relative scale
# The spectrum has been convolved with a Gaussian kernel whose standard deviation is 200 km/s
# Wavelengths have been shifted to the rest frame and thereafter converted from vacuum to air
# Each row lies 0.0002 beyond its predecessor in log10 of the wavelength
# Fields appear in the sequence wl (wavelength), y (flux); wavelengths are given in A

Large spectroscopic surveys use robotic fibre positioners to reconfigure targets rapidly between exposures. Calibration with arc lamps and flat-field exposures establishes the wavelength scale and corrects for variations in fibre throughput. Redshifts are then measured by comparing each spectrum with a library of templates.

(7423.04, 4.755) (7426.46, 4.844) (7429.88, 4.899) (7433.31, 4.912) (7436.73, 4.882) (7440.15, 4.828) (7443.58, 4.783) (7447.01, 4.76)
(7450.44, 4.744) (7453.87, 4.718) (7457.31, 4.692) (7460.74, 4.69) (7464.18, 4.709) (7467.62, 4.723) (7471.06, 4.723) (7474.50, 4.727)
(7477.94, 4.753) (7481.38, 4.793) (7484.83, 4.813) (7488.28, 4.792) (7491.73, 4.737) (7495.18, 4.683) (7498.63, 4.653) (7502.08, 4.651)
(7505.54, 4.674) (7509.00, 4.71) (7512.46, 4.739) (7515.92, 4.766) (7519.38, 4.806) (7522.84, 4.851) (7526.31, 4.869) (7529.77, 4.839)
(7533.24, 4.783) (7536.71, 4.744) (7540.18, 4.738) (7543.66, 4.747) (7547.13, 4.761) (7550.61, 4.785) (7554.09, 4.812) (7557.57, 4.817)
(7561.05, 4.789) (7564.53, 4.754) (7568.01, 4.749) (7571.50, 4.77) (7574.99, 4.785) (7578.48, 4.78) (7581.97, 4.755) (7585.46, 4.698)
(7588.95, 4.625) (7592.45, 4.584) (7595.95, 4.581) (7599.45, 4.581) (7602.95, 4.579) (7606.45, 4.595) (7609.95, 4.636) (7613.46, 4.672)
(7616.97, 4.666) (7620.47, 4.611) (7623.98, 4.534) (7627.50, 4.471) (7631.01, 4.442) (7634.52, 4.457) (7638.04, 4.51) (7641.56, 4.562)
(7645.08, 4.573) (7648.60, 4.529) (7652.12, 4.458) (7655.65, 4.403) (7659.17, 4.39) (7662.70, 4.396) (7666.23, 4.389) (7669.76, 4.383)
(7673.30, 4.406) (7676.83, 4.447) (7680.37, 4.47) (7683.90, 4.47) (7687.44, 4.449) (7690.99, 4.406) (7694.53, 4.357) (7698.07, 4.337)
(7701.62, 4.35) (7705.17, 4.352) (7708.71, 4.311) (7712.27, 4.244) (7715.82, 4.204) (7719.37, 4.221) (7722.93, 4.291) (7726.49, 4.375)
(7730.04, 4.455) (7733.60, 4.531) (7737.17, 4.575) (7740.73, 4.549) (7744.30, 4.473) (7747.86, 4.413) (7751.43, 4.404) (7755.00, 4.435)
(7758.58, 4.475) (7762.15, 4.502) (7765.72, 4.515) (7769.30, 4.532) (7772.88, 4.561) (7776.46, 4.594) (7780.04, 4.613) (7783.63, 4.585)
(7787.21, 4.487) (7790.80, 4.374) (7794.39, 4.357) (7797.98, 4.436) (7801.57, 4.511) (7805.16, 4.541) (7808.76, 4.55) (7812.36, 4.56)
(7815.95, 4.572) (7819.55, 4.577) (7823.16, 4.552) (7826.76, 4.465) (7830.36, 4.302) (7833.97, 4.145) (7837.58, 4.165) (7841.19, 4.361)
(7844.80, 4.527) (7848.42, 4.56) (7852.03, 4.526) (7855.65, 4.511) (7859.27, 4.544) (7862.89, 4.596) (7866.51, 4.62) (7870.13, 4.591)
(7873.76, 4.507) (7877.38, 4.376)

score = 7837.58 A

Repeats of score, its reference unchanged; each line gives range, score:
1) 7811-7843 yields 7833.97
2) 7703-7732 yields 7715.82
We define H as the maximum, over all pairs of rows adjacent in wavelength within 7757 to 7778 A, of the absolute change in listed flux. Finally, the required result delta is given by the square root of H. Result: 0.18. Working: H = 0.033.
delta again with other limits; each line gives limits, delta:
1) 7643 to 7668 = 0.27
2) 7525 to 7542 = 0.24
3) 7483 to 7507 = 0.23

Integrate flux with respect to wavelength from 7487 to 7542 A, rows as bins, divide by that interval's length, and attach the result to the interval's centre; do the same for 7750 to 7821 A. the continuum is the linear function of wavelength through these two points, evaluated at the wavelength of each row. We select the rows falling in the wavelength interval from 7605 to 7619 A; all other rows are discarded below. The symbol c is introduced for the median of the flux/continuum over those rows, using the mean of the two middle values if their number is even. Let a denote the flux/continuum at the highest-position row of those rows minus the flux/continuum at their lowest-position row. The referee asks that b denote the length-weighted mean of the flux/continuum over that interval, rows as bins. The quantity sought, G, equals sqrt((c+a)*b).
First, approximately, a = 0.02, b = 1.00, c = 1.00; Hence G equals 1.01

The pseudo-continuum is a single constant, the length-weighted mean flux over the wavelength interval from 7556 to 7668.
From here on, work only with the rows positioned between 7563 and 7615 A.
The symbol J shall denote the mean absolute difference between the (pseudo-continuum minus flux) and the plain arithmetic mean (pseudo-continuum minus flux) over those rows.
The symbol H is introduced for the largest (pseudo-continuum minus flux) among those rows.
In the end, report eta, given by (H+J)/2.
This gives 0.05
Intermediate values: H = 0.0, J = 0.074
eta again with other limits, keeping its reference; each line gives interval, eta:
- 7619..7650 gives 0.10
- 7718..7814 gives 0.23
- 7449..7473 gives -0.04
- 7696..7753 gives 0.24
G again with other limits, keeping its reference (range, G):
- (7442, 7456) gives 0.98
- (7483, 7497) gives 0.98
